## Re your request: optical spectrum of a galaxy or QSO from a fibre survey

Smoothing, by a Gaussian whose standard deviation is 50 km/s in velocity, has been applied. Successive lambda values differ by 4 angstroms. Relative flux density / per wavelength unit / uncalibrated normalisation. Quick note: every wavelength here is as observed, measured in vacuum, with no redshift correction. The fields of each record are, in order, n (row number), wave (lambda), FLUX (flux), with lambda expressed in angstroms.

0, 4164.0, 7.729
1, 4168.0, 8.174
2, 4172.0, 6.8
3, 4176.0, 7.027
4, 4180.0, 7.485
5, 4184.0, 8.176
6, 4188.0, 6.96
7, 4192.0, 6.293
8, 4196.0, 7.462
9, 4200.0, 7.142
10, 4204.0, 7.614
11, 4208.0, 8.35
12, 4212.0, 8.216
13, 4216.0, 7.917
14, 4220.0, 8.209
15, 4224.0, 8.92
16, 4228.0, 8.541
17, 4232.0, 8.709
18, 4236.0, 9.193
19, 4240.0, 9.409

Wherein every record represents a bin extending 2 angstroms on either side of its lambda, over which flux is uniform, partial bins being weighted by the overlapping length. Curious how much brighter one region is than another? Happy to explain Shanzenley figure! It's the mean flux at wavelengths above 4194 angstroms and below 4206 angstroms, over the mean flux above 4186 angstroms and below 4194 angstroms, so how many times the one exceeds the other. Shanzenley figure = 1.12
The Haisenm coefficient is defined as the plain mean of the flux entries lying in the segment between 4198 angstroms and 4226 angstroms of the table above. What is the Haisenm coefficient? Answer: 8.1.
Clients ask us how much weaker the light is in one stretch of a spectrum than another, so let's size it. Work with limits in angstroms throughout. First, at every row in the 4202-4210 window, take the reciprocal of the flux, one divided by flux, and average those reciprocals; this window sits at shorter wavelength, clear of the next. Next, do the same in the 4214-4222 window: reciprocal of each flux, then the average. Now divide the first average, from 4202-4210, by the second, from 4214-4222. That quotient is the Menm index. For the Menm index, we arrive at 1.01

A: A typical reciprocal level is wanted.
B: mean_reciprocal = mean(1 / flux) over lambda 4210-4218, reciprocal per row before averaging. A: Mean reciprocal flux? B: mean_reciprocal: 0.124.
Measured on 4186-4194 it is 0.151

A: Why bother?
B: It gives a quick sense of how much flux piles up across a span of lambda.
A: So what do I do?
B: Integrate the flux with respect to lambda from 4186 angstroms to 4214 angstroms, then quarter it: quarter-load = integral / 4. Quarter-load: 52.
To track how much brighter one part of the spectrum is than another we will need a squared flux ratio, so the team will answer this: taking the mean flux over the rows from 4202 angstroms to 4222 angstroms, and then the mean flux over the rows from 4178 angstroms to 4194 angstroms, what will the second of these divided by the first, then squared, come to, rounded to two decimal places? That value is 0.80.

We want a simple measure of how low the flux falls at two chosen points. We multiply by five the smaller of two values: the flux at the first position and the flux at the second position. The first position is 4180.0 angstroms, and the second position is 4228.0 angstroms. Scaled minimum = 37.4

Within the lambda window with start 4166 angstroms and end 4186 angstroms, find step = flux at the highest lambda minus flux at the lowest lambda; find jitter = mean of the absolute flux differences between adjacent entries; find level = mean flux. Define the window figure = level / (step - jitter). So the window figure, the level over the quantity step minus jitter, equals -11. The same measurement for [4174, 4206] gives -58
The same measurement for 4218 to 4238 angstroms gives 16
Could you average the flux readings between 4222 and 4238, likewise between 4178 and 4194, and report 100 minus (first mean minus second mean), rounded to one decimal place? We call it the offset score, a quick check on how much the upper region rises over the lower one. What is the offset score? 98.4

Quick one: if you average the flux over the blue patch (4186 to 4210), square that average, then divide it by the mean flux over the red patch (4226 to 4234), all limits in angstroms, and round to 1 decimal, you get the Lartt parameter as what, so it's 6.2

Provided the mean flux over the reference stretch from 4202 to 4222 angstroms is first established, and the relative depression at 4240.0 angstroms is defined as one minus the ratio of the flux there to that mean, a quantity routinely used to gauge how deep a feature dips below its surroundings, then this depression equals -0.17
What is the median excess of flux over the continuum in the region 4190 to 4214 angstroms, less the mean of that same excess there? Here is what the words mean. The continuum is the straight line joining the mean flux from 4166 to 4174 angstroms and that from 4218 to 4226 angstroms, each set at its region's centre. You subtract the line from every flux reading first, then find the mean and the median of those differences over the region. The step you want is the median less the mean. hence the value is 0.067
